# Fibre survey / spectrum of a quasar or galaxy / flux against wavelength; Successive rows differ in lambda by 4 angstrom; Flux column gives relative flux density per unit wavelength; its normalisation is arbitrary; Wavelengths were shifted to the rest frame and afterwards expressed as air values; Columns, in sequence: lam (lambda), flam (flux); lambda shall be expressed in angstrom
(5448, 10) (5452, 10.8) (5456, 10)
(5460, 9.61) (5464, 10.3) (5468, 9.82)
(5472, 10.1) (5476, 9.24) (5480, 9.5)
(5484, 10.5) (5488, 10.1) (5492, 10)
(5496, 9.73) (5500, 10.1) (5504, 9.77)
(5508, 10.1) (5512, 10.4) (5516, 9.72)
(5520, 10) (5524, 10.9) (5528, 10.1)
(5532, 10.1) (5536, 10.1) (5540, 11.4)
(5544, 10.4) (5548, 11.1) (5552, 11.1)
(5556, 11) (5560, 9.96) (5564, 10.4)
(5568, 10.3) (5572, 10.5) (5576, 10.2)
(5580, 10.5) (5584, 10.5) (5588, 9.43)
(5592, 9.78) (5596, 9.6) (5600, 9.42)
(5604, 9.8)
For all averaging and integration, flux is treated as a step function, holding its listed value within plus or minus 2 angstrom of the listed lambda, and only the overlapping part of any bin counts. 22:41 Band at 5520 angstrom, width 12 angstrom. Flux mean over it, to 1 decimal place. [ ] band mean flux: 10.2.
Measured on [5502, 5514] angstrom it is 10.1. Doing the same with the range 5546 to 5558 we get 11.1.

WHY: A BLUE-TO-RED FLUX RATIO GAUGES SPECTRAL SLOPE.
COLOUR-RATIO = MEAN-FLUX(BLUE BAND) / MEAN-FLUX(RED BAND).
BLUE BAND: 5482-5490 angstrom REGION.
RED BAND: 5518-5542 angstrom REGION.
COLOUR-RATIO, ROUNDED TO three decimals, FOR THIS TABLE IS 0.987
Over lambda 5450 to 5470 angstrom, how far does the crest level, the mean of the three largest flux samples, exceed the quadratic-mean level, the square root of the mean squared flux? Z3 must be 0.25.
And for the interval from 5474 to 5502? 0.34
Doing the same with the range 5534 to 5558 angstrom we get 0.34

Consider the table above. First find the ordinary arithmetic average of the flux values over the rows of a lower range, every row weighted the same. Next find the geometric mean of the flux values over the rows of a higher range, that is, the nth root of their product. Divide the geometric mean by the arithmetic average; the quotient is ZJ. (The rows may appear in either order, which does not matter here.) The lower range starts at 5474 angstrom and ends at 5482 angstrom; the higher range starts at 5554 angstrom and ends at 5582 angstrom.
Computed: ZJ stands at 1.11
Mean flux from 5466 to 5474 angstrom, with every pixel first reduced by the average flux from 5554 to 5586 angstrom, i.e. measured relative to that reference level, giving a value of -0.46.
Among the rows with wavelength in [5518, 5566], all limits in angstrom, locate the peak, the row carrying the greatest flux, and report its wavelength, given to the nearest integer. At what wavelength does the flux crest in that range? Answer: 5540 angstrom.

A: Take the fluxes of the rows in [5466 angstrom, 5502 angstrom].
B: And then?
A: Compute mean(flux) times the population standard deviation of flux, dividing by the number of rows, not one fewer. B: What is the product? 3.5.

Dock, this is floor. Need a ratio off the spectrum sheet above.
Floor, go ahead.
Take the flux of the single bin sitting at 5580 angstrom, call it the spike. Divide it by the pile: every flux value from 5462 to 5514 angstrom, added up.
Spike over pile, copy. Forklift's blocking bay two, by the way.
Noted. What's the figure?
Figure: 0.081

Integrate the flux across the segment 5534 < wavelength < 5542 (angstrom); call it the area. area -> 86.0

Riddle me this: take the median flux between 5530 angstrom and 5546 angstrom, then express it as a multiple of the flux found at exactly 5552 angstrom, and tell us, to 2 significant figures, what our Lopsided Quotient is 0.92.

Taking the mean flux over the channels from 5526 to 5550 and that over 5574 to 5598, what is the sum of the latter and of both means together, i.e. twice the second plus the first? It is 30.5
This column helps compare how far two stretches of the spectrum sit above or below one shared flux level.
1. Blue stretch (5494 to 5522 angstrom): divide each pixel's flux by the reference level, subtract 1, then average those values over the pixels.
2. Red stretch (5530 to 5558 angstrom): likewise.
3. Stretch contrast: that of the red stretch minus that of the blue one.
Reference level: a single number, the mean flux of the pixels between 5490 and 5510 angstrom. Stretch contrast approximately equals 0.08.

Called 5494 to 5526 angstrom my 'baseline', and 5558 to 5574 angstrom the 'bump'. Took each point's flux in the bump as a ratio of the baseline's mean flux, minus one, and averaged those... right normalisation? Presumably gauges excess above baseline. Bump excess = 0.020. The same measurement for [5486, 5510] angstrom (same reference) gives -0.012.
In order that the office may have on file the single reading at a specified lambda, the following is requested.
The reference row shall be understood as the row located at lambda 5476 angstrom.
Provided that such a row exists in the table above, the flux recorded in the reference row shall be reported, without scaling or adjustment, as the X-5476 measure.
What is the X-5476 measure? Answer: 9.24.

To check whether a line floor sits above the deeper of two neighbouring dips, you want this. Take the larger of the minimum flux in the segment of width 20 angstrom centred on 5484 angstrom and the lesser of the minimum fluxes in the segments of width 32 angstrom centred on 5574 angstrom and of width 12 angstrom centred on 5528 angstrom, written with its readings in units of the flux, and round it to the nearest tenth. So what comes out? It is 9.4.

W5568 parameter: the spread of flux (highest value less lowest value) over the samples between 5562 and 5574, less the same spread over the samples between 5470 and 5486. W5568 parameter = -1.1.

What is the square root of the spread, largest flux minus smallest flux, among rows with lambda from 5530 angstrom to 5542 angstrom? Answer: 1.14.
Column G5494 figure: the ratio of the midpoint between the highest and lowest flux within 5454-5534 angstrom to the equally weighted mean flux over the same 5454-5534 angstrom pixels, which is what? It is 1.01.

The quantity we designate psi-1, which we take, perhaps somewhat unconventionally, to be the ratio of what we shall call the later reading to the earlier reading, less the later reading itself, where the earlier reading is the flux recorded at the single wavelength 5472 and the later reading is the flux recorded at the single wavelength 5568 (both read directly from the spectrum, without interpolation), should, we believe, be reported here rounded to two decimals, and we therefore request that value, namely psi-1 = -9.28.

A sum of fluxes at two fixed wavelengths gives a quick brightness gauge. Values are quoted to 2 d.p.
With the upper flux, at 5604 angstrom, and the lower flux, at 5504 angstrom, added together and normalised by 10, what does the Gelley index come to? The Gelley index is 1.96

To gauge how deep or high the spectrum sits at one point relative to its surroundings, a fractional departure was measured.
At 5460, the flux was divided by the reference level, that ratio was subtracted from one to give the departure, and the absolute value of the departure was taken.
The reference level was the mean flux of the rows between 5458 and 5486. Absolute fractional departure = 0.026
